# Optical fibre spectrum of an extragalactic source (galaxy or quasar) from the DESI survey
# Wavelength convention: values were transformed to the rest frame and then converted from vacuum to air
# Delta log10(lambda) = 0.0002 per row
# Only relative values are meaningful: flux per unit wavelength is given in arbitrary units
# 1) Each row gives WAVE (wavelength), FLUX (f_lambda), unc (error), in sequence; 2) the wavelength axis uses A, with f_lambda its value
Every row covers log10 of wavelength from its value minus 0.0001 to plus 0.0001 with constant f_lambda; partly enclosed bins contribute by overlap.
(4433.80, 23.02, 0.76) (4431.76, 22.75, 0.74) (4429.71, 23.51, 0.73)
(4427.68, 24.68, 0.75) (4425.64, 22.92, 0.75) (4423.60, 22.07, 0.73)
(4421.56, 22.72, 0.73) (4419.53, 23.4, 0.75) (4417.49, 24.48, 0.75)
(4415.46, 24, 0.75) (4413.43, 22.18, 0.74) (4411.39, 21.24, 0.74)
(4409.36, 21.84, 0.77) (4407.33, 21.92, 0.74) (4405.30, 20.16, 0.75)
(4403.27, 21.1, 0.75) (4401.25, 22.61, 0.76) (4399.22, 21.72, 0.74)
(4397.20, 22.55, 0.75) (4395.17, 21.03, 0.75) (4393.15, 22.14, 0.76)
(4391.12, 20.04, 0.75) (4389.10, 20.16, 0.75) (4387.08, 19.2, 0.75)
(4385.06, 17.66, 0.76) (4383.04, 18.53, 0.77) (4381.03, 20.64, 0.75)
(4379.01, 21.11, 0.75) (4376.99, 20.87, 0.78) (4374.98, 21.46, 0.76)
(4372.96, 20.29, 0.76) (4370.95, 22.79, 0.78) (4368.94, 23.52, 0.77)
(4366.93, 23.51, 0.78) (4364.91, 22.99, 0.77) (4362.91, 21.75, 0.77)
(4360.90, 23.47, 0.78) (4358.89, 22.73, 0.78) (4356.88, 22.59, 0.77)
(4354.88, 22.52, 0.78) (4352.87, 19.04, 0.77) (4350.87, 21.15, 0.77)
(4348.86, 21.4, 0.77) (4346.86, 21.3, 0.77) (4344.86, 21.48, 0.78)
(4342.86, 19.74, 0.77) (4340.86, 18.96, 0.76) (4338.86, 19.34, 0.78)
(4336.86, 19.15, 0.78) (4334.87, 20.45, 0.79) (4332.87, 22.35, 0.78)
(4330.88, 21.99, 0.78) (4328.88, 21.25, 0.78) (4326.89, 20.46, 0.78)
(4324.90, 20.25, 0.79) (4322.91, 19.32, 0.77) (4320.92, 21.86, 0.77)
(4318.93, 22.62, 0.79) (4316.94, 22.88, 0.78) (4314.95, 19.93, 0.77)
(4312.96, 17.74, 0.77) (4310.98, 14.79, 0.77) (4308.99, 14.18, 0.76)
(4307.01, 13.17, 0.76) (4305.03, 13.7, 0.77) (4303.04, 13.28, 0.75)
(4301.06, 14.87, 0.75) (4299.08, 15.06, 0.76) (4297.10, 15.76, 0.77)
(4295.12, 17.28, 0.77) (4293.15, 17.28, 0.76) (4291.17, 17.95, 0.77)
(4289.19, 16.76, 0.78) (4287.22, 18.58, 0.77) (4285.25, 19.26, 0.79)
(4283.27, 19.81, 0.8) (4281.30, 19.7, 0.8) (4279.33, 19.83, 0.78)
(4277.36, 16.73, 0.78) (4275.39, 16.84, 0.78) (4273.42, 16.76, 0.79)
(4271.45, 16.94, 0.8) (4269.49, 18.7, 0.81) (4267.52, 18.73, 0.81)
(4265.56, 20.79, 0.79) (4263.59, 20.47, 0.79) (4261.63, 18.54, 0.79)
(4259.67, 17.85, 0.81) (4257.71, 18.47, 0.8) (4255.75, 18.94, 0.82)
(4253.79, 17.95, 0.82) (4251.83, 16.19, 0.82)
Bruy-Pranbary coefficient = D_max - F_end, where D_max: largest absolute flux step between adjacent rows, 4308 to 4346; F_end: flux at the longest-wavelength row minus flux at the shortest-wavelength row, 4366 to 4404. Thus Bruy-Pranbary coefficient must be 5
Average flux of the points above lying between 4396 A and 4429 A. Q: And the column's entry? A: 22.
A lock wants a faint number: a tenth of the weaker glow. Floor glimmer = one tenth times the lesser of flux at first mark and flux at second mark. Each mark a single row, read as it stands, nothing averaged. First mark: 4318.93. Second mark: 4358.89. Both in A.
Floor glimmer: 2.3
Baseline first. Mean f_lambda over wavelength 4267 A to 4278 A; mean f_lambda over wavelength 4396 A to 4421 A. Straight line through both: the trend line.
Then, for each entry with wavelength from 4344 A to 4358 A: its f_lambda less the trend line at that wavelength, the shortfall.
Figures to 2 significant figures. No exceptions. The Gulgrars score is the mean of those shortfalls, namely 1.1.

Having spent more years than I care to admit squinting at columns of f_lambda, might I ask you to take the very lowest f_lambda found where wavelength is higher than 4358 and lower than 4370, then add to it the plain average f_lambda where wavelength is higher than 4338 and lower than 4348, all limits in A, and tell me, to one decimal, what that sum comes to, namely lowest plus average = 41.9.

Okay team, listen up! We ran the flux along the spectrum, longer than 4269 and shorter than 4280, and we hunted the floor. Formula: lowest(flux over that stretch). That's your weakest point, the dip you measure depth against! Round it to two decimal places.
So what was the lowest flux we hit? 16.73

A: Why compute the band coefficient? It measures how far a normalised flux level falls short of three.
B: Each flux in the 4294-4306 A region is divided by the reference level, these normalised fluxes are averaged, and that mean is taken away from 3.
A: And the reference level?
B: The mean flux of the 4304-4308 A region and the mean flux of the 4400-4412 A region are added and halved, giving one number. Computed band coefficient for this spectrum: 2.14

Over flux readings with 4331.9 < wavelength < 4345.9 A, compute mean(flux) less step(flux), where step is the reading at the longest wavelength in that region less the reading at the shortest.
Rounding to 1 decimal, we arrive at 21.1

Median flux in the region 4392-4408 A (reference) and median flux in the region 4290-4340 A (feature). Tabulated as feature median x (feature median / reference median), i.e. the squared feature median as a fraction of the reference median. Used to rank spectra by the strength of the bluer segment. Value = 17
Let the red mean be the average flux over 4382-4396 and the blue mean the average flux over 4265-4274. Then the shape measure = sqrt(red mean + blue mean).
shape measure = 6.18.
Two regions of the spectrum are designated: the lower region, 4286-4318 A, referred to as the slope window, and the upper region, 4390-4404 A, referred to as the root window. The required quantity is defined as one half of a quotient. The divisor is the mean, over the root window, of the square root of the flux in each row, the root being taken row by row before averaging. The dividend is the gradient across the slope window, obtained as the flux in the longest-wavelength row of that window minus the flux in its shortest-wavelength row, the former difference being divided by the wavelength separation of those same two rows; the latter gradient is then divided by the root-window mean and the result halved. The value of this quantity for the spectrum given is 0.016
